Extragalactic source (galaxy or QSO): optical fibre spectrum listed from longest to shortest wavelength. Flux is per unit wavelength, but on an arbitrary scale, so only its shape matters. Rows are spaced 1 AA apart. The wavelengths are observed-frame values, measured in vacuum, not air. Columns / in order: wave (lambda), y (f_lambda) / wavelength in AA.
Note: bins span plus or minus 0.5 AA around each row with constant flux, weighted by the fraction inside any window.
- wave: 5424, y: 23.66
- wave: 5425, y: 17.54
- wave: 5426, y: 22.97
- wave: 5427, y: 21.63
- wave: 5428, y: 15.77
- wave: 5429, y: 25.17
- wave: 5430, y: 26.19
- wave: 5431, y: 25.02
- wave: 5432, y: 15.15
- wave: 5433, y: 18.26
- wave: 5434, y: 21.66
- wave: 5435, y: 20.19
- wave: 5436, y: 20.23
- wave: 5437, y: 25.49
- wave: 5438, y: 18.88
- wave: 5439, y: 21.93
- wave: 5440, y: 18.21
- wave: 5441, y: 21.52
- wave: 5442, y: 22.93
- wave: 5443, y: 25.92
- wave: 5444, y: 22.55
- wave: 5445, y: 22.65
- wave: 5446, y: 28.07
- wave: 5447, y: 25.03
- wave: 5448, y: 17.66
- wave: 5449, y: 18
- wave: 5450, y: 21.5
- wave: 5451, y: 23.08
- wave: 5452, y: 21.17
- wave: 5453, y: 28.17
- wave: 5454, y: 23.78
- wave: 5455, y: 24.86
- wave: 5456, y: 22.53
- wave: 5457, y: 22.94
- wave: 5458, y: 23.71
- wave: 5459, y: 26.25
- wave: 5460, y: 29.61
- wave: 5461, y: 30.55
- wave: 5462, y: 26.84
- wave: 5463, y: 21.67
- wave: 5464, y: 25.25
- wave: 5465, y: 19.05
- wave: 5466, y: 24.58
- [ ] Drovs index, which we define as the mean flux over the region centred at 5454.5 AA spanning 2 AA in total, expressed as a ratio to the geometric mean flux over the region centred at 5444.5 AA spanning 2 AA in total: 1.08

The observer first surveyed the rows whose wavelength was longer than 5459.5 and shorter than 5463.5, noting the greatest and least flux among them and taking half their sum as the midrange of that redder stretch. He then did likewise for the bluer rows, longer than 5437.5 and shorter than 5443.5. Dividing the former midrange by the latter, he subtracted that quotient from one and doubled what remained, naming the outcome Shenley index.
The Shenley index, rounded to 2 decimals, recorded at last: -0.37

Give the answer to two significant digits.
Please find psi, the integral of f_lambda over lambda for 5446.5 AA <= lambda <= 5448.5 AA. 43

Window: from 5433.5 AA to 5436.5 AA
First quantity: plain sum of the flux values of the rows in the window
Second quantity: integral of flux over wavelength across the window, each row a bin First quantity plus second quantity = 124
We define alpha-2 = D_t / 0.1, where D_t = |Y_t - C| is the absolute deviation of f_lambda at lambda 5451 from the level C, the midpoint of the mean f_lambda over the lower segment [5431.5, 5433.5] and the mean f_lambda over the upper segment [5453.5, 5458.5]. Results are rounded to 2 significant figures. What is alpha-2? 29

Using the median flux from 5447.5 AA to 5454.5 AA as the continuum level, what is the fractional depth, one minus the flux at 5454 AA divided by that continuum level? -0.11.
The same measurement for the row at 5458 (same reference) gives -0.10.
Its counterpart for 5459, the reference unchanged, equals -0.22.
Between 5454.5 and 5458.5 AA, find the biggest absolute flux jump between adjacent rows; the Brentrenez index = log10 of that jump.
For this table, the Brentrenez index 0.37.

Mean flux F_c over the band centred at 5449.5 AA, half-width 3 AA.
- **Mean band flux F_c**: 21.1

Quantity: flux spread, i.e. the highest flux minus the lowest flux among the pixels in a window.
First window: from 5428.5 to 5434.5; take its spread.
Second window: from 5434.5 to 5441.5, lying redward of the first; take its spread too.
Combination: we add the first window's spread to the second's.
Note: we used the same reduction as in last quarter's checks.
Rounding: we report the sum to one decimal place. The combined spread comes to 18.3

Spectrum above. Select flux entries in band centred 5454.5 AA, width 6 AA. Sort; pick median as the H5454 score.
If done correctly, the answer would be 23.4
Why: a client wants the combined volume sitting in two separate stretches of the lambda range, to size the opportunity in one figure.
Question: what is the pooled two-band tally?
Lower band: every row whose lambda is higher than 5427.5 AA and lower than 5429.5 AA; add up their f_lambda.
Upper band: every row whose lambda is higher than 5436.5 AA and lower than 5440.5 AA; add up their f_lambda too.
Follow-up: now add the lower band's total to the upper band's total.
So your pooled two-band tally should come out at 125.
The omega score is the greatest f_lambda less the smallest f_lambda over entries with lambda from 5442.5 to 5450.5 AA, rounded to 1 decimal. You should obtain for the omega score 10.4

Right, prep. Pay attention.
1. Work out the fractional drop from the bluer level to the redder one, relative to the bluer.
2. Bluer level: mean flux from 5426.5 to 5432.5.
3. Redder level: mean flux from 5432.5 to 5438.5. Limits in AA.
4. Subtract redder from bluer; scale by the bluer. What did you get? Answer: 0.03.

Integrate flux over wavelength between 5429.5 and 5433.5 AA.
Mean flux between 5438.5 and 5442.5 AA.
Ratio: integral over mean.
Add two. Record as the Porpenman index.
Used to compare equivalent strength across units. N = 6.00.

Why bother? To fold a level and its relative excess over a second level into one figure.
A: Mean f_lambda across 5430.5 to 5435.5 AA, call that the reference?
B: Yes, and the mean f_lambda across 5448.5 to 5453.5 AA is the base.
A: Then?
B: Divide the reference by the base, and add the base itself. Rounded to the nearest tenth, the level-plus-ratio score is 23.3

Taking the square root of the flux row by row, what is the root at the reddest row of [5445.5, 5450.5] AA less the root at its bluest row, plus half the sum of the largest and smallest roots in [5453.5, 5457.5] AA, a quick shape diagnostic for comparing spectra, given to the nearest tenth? 4.2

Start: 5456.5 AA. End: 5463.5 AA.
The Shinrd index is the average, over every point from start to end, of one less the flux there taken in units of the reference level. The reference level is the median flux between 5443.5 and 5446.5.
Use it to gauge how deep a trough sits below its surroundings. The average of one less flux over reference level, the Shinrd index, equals -0.15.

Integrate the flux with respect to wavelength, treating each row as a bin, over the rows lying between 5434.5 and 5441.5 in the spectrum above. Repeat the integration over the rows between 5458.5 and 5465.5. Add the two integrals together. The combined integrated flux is 326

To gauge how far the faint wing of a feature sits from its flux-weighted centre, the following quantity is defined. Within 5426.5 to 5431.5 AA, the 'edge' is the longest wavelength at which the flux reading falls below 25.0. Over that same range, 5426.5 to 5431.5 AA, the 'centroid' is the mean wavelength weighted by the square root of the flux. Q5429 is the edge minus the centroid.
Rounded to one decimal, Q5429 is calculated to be -1.1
